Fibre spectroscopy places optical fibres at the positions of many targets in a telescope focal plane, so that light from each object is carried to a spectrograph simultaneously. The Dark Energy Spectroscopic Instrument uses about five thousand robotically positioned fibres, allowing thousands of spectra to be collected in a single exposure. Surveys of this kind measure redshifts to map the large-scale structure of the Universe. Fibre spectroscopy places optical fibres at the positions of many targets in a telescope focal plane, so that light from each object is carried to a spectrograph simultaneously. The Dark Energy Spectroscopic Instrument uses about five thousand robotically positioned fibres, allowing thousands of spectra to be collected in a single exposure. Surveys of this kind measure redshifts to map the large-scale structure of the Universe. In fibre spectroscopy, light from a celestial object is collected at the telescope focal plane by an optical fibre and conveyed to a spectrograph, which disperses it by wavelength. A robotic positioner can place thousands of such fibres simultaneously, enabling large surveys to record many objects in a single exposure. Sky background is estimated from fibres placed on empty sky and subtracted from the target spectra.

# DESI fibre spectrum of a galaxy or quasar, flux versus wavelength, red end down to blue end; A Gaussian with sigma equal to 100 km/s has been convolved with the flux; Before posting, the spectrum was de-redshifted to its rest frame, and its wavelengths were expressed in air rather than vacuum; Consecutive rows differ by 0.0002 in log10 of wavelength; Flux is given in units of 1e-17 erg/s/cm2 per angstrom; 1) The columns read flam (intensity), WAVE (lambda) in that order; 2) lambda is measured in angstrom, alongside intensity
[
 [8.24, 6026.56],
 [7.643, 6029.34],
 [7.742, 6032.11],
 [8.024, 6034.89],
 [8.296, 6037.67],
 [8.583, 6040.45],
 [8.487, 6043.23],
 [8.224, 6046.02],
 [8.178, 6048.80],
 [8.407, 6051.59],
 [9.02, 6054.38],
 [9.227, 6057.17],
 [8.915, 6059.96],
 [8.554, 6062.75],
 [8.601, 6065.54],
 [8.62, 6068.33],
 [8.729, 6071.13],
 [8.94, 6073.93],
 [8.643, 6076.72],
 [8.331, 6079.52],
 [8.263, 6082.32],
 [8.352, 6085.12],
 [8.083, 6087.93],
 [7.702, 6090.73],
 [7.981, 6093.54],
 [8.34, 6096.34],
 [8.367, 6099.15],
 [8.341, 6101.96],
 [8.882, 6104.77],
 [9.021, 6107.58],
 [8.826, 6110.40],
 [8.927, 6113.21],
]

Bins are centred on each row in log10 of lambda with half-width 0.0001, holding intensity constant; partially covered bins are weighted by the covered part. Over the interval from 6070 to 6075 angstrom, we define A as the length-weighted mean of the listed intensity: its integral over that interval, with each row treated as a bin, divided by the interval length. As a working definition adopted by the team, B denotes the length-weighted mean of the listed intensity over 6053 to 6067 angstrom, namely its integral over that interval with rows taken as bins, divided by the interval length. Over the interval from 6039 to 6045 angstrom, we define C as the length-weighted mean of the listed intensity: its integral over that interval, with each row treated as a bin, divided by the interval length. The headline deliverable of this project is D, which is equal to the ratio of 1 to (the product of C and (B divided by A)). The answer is 0.117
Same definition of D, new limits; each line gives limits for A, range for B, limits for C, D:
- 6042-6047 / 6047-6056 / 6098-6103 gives 0.117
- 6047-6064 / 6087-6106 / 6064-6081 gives 0.122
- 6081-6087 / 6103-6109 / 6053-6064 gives 0.104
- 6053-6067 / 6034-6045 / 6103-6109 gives 0.119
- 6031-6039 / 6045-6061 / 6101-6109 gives 0.106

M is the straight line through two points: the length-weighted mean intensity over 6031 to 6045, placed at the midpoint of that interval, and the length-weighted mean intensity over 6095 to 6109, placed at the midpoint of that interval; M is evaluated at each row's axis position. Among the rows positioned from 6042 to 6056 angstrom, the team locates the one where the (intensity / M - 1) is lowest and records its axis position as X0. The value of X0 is 6048.80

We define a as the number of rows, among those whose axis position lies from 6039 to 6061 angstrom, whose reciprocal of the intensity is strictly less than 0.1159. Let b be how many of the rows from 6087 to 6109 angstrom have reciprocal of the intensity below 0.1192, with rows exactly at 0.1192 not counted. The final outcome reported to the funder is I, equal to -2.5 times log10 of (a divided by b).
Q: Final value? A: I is -0.4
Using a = 3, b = 2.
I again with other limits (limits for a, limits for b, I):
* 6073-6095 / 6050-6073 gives 1.5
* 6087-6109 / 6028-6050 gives 0.0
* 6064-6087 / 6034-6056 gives 0.3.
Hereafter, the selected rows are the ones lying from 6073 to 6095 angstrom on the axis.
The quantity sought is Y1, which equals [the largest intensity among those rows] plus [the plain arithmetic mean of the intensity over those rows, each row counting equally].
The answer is 17.2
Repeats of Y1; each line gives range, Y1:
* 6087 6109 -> 17.4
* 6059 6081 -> 17.6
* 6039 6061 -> 17.9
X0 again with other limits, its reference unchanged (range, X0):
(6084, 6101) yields 6090.73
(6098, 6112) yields 6101.96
